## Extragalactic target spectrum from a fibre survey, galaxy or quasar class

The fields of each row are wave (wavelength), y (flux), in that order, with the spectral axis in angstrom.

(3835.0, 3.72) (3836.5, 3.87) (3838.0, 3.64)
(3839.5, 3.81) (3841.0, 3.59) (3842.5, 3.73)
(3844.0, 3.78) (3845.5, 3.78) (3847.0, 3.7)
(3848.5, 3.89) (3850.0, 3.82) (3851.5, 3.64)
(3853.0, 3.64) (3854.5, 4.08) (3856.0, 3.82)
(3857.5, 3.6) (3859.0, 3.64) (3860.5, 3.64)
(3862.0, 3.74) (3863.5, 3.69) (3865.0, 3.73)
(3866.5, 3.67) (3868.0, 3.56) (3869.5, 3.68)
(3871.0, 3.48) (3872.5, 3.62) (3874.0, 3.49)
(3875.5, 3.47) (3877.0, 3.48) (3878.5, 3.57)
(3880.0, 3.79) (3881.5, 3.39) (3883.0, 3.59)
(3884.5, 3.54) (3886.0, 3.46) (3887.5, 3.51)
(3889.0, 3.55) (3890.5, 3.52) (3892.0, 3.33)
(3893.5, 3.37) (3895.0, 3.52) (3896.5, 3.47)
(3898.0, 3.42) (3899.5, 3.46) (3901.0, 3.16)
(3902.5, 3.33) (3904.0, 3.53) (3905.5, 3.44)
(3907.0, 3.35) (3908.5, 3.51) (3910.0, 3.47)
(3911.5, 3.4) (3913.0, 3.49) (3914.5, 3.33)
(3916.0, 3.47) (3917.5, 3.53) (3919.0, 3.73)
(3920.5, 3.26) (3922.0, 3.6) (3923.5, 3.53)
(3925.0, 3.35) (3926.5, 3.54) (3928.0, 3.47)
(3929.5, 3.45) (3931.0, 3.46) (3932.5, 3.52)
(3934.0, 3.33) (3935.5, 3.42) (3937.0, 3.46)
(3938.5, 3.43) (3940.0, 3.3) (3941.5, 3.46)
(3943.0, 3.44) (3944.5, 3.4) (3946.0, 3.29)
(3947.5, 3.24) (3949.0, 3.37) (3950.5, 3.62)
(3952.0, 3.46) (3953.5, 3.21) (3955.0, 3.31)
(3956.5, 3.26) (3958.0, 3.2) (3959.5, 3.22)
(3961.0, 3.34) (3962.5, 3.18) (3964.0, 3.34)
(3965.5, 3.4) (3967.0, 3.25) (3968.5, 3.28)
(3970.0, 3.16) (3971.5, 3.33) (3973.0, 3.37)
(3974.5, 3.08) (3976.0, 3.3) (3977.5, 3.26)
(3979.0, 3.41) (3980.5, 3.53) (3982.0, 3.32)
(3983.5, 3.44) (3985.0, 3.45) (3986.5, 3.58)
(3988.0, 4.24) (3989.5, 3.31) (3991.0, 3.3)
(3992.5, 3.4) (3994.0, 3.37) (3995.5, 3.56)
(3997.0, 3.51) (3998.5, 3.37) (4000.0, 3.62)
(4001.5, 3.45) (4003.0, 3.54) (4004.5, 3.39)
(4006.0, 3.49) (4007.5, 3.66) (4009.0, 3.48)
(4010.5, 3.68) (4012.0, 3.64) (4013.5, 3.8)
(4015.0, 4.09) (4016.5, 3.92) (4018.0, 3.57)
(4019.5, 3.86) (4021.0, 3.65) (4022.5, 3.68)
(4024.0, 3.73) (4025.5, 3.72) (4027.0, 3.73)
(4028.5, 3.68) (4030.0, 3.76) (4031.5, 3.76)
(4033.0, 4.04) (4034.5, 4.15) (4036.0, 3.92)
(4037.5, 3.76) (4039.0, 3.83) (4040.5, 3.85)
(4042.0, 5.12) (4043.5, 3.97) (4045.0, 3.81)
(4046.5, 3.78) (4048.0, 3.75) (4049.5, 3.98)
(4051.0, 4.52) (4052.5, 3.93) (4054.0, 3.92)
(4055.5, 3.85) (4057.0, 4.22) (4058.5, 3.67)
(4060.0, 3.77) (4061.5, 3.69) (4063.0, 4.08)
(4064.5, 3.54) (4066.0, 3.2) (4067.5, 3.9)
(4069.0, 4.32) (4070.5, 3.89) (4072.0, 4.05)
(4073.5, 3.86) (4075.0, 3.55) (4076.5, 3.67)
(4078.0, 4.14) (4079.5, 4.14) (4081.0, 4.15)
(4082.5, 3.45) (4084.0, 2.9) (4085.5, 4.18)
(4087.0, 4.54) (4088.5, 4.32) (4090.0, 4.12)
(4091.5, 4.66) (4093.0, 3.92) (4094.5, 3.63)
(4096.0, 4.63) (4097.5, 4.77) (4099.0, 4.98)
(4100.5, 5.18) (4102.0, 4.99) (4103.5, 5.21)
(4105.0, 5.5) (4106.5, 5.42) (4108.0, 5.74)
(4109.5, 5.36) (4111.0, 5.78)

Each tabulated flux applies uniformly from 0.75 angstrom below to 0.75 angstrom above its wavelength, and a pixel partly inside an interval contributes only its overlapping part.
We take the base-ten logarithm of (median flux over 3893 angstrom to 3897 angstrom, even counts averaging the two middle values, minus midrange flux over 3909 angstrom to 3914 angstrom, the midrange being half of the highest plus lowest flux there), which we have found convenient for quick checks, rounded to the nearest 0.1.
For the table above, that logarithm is -1.6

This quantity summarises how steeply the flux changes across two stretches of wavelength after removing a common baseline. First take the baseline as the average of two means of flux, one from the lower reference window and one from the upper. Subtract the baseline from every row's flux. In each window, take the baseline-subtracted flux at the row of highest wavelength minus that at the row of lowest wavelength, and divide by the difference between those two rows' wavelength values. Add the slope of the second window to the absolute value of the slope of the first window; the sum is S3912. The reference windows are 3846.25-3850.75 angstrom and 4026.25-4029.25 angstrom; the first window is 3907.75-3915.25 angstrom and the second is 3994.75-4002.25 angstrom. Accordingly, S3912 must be 0.012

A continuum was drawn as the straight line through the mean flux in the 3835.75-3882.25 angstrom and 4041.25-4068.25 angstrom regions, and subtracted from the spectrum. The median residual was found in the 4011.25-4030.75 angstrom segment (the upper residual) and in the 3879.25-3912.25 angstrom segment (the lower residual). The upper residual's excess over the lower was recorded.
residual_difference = 0.1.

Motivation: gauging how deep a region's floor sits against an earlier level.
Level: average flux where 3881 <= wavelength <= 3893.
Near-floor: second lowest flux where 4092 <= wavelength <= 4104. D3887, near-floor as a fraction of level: 1.12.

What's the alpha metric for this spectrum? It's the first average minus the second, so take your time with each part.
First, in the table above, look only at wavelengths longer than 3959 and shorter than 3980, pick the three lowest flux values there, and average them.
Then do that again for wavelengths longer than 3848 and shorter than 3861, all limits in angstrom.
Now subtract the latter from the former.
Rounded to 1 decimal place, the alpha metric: -0.5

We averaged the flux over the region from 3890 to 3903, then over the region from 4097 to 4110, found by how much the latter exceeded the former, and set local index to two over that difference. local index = 1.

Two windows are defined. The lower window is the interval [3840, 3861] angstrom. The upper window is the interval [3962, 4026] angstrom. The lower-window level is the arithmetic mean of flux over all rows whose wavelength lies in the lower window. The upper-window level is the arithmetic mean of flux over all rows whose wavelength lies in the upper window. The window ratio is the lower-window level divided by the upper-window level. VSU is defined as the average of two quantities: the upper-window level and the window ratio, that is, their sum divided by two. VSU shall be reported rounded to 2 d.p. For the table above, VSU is 2.29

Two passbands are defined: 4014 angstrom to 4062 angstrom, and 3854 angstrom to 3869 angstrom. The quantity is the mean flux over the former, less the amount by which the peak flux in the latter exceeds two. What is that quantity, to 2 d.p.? 1.82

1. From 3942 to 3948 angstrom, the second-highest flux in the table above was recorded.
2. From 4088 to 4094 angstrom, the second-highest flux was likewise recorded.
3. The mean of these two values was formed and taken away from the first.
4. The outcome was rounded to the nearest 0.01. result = -0.46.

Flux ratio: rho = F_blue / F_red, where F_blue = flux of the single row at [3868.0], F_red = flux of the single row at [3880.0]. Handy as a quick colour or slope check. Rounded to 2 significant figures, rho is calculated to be 0.94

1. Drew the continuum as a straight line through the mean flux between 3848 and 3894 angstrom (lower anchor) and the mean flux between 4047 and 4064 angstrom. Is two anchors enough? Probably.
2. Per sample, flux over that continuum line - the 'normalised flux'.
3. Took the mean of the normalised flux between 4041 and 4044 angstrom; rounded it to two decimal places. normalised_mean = 1.16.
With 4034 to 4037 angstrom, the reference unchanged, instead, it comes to 1.03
